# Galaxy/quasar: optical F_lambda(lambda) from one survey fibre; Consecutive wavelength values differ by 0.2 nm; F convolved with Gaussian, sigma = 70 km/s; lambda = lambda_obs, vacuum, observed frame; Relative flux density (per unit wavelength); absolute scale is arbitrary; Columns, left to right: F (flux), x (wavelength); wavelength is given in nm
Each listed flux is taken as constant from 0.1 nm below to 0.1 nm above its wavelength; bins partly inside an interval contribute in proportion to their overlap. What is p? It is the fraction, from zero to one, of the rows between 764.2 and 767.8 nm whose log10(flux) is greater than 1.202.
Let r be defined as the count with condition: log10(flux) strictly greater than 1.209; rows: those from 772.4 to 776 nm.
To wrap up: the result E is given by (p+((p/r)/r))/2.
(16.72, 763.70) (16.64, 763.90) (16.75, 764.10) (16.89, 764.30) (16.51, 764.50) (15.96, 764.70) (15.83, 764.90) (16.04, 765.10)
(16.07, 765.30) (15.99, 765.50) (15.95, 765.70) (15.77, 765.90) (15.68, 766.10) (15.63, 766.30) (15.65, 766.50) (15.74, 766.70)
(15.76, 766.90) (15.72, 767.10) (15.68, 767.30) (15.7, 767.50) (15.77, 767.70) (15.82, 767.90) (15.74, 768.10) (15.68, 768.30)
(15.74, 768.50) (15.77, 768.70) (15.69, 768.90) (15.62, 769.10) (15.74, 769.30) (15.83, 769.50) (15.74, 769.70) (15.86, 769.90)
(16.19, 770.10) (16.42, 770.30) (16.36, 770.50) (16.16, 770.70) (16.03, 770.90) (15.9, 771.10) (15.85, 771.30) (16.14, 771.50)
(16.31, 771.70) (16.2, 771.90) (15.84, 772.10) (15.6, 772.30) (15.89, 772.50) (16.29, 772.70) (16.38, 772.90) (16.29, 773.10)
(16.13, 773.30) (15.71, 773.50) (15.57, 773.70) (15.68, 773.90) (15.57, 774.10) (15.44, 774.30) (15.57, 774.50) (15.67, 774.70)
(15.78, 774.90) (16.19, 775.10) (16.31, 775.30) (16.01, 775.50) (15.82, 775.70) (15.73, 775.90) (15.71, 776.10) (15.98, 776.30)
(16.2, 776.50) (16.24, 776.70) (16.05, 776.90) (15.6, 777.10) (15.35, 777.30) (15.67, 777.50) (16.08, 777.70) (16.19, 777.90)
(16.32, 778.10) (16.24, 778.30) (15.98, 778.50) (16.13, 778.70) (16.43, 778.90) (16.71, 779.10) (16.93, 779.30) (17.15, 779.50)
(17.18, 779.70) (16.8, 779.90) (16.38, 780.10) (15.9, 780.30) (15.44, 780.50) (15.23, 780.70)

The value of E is 0.20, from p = 0.39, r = 5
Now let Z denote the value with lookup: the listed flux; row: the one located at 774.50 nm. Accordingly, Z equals 15.57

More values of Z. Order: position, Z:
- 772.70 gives 16.29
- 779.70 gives 17.18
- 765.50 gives 15.99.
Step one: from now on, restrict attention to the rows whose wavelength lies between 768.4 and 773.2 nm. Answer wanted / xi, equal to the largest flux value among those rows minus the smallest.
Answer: 0.82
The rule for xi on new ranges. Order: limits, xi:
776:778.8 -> 0.97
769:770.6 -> 0.80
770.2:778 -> 1.07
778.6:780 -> 1.05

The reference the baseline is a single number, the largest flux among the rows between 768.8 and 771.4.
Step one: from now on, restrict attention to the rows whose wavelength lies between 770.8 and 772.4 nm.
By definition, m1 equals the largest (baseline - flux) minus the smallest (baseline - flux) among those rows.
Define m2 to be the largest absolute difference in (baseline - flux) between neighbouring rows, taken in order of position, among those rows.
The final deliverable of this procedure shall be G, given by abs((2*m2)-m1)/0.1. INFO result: 0.1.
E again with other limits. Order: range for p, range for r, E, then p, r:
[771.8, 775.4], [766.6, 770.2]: 0.39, 0.39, 1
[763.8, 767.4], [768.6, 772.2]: 0.26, 0.50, 5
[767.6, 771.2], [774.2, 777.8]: 0.15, 0.28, 4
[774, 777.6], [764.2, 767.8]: 0.24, 0.39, 2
